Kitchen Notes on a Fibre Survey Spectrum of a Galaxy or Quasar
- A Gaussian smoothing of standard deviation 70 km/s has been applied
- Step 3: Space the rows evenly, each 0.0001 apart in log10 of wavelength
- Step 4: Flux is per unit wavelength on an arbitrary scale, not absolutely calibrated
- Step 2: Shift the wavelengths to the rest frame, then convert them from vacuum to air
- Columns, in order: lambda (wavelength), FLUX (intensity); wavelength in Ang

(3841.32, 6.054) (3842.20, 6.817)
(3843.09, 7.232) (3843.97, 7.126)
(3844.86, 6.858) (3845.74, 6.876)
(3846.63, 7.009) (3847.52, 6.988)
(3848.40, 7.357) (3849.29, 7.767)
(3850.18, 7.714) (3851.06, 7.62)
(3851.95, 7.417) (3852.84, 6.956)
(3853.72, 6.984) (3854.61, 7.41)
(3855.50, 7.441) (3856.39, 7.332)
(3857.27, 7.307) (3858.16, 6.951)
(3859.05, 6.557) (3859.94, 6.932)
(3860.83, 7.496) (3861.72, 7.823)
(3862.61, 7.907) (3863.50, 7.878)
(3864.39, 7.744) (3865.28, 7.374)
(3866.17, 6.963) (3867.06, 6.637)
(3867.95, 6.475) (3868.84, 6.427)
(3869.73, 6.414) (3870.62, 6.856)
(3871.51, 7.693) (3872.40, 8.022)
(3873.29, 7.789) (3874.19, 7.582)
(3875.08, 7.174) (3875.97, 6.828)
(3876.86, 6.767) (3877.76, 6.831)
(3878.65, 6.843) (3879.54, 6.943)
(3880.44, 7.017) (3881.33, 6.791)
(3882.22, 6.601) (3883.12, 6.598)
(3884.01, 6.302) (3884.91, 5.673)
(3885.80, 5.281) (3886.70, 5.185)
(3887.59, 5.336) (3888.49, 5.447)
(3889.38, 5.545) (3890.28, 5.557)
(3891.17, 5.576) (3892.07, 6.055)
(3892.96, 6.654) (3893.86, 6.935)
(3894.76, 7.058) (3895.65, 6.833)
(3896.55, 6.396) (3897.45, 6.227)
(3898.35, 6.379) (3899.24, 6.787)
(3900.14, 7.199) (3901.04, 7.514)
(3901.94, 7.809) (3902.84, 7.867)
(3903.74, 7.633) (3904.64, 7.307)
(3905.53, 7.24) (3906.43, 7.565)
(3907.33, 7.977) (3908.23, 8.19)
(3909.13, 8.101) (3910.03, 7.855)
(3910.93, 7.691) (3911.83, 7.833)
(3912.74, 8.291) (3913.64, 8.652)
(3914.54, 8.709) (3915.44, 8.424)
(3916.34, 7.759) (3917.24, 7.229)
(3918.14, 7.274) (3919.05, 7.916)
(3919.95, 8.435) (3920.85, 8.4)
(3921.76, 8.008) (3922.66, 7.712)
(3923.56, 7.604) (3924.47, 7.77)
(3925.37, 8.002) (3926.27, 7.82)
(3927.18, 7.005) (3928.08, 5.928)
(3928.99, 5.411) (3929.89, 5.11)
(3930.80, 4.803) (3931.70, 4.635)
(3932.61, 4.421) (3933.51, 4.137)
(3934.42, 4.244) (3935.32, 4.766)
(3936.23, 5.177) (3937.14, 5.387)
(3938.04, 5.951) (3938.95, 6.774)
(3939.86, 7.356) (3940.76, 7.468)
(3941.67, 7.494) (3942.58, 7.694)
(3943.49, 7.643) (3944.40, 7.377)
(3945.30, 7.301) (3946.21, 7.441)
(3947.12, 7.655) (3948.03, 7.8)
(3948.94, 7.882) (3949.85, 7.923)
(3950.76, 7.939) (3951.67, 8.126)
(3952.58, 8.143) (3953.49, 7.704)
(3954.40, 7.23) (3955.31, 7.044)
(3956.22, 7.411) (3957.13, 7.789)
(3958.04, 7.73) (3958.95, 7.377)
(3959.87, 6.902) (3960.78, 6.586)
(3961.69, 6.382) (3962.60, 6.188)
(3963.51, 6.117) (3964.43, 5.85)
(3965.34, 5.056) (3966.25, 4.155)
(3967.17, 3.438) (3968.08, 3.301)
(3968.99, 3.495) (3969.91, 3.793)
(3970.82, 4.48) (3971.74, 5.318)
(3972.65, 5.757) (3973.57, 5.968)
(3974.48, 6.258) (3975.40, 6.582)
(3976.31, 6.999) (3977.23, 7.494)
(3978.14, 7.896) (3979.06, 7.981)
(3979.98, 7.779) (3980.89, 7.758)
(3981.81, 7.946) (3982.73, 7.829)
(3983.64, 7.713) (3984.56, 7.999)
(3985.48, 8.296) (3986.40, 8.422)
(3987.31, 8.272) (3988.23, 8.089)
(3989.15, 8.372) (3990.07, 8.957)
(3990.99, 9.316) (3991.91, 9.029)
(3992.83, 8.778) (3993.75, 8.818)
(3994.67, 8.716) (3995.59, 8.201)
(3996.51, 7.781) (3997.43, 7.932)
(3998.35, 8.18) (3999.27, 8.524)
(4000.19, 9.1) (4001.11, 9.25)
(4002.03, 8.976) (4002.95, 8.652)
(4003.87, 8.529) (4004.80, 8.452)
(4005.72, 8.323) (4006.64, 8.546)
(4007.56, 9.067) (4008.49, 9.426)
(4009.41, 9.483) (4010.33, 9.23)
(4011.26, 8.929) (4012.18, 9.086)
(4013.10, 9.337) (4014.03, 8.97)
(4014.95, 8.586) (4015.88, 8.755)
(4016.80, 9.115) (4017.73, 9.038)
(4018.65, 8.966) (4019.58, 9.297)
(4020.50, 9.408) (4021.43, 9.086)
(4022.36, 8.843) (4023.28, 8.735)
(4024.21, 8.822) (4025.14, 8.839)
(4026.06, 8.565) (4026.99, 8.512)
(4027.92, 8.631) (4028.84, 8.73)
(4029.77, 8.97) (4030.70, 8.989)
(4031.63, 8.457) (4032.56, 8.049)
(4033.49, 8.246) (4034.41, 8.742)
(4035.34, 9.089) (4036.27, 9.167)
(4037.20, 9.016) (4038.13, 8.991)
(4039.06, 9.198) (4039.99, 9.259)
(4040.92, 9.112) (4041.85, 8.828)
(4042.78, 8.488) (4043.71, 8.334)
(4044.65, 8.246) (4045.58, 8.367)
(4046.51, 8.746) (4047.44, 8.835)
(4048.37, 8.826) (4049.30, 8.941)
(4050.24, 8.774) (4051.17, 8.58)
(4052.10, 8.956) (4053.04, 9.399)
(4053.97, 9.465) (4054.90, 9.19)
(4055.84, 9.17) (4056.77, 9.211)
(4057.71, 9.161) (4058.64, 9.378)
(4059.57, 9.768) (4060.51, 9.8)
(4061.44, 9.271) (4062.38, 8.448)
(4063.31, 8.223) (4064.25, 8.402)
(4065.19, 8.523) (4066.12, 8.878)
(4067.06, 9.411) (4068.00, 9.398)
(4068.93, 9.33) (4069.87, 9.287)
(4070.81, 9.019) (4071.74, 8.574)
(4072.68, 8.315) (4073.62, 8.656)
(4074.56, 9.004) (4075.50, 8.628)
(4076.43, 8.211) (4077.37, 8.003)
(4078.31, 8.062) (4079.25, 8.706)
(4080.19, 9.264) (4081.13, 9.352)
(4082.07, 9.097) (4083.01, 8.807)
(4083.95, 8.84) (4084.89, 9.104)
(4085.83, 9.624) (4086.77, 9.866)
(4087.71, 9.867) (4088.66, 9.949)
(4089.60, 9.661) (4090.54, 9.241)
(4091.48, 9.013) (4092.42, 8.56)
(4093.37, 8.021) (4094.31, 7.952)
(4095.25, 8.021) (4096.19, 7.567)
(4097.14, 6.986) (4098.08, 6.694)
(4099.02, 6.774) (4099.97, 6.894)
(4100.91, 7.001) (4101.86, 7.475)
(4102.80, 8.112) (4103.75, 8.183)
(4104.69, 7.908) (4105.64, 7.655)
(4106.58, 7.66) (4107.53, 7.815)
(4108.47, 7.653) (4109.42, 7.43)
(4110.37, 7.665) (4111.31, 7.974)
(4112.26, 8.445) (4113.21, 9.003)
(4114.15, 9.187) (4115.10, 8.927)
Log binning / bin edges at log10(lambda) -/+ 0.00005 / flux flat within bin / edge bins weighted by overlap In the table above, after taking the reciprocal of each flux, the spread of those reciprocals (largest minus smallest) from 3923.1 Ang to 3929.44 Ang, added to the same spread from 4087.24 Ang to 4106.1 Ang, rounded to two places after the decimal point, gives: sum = 0.11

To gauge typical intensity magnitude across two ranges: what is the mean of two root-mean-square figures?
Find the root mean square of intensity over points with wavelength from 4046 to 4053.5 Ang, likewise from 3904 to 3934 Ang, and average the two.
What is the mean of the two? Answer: 8.1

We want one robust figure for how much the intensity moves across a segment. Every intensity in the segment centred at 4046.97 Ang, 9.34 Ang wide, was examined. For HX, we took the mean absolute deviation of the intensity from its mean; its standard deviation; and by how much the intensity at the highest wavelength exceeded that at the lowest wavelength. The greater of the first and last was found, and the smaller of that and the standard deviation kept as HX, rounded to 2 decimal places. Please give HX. 0.21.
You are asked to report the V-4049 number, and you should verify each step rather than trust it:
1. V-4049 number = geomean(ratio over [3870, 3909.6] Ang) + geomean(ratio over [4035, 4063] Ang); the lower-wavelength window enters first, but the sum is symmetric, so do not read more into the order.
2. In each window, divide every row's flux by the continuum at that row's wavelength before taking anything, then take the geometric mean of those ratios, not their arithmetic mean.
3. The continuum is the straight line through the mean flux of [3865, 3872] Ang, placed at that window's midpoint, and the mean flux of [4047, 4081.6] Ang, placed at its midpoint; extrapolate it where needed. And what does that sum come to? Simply 1.98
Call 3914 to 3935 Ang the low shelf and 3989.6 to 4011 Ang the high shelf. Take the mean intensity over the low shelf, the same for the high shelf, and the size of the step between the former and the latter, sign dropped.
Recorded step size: 1.94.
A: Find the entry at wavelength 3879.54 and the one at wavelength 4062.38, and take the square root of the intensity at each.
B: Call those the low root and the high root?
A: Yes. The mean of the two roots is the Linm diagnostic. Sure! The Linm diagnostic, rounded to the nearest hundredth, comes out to 2.77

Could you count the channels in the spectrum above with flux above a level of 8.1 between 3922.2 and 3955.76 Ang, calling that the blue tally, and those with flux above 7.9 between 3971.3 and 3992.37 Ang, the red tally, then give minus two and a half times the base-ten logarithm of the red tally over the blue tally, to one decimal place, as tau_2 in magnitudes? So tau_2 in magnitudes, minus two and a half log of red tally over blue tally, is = -1.9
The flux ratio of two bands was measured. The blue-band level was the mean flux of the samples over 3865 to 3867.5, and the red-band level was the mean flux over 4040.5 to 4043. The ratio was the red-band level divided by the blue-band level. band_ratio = 1.3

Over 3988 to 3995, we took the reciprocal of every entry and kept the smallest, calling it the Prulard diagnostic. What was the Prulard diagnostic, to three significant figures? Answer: 0.107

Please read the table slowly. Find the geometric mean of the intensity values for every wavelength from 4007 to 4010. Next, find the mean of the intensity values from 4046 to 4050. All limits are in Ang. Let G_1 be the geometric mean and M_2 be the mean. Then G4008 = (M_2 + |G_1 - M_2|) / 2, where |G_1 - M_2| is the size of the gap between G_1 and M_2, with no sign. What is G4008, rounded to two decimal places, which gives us 4.66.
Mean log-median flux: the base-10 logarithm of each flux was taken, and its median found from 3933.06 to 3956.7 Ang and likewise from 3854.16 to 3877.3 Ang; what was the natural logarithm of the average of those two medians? -0.14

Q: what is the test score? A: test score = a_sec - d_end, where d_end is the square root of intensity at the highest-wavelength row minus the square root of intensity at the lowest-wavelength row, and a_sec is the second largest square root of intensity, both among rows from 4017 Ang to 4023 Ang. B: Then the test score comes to 3.08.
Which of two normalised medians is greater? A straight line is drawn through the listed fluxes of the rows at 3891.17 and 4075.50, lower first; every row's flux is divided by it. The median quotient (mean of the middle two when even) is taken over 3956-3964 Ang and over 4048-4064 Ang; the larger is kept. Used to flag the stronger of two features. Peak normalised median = 1.10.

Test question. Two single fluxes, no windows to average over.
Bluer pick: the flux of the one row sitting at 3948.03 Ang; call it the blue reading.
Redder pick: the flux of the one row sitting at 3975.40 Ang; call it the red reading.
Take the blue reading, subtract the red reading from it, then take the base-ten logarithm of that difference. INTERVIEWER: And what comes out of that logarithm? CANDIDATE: 0.09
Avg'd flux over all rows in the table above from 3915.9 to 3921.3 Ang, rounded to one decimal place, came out 7.8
